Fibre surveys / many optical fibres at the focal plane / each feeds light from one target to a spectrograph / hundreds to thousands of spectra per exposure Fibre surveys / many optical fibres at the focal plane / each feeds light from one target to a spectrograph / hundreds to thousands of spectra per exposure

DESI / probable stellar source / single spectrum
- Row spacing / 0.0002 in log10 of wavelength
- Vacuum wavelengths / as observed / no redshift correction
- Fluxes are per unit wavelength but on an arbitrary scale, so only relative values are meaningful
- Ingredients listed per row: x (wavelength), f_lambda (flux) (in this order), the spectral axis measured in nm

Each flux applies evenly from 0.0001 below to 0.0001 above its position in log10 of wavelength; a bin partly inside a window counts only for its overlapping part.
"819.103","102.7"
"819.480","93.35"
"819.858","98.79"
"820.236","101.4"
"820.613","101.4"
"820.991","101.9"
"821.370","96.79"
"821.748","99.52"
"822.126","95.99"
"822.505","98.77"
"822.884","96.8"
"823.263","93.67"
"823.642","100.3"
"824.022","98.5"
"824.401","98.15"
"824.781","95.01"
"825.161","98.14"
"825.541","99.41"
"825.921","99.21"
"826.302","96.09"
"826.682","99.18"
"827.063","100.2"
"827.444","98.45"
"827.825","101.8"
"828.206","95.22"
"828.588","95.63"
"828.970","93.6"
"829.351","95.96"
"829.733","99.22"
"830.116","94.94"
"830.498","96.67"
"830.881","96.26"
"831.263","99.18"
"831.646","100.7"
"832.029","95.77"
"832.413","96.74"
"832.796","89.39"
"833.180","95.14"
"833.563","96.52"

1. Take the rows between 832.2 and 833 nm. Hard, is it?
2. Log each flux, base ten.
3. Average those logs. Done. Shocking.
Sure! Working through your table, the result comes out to 1.97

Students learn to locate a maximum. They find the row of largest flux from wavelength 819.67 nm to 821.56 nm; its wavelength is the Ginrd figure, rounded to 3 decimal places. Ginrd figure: 820.991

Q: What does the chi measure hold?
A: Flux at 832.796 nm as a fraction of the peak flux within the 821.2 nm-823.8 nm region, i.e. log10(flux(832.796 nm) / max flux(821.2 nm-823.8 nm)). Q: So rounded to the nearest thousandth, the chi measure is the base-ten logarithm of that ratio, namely -0.050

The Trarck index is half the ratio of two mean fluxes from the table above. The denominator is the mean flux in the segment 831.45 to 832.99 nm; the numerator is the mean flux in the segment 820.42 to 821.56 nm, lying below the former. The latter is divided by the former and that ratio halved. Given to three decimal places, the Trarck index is 0.523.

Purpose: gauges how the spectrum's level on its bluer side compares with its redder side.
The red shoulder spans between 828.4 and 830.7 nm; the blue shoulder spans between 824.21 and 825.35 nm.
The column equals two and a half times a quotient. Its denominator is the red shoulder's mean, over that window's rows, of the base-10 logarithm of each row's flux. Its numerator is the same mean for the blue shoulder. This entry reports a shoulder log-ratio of 2.51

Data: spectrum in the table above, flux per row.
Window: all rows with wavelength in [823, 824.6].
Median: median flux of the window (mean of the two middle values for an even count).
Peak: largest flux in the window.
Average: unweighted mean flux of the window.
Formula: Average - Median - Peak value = -101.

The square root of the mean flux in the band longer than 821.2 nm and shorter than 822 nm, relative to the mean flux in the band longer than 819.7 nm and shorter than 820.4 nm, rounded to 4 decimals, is 0.0990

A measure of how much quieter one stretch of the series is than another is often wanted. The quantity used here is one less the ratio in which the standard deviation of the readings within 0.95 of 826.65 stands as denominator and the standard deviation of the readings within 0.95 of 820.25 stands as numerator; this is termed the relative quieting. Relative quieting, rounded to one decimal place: -1.3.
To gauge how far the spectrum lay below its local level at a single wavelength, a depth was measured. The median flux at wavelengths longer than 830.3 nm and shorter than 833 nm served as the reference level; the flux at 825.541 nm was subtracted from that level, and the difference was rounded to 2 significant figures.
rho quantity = -2.7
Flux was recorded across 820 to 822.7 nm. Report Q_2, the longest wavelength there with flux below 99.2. 822.505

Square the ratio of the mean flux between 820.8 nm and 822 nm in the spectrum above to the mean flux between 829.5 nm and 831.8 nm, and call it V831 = 1.03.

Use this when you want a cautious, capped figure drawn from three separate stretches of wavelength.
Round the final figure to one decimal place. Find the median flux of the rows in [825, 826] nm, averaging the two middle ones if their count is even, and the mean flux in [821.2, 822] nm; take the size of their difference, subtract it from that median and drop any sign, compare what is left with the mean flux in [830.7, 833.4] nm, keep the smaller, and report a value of 96.2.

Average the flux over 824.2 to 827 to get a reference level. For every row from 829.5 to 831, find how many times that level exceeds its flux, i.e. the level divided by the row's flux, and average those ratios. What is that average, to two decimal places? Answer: 1.01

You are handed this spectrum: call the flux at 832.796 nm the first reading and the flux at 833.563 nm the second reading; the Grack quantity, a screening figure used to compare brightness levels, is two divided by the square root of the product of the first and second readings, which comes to 0.0215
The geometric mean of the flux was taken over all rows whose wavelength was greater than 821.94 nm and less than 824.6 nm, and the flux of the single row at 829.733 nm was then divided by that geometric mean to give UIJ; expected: 1.02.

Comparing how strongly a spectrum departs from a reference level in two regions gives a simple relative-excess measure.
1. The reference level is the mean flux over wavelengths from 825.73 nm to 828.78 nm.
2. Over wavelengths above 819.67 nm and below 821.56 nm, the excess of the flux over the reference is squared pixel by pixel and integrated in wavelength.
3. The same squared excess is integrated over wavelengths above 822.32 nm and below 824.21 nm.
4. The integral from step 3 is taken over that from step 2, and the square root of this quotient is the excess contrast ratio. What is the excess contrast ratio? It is 0.87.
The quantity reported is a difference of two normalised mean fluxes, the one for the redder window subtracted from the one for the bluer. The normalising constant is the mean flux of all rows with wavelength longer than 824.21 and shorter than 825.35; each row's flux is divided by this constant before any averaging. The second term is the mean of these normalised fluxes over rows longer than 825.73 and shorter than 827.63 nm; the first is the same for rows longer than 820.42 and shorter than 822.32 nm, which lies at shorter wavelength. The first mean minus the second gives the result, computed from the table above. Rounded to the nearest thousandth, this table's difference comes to 0.005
